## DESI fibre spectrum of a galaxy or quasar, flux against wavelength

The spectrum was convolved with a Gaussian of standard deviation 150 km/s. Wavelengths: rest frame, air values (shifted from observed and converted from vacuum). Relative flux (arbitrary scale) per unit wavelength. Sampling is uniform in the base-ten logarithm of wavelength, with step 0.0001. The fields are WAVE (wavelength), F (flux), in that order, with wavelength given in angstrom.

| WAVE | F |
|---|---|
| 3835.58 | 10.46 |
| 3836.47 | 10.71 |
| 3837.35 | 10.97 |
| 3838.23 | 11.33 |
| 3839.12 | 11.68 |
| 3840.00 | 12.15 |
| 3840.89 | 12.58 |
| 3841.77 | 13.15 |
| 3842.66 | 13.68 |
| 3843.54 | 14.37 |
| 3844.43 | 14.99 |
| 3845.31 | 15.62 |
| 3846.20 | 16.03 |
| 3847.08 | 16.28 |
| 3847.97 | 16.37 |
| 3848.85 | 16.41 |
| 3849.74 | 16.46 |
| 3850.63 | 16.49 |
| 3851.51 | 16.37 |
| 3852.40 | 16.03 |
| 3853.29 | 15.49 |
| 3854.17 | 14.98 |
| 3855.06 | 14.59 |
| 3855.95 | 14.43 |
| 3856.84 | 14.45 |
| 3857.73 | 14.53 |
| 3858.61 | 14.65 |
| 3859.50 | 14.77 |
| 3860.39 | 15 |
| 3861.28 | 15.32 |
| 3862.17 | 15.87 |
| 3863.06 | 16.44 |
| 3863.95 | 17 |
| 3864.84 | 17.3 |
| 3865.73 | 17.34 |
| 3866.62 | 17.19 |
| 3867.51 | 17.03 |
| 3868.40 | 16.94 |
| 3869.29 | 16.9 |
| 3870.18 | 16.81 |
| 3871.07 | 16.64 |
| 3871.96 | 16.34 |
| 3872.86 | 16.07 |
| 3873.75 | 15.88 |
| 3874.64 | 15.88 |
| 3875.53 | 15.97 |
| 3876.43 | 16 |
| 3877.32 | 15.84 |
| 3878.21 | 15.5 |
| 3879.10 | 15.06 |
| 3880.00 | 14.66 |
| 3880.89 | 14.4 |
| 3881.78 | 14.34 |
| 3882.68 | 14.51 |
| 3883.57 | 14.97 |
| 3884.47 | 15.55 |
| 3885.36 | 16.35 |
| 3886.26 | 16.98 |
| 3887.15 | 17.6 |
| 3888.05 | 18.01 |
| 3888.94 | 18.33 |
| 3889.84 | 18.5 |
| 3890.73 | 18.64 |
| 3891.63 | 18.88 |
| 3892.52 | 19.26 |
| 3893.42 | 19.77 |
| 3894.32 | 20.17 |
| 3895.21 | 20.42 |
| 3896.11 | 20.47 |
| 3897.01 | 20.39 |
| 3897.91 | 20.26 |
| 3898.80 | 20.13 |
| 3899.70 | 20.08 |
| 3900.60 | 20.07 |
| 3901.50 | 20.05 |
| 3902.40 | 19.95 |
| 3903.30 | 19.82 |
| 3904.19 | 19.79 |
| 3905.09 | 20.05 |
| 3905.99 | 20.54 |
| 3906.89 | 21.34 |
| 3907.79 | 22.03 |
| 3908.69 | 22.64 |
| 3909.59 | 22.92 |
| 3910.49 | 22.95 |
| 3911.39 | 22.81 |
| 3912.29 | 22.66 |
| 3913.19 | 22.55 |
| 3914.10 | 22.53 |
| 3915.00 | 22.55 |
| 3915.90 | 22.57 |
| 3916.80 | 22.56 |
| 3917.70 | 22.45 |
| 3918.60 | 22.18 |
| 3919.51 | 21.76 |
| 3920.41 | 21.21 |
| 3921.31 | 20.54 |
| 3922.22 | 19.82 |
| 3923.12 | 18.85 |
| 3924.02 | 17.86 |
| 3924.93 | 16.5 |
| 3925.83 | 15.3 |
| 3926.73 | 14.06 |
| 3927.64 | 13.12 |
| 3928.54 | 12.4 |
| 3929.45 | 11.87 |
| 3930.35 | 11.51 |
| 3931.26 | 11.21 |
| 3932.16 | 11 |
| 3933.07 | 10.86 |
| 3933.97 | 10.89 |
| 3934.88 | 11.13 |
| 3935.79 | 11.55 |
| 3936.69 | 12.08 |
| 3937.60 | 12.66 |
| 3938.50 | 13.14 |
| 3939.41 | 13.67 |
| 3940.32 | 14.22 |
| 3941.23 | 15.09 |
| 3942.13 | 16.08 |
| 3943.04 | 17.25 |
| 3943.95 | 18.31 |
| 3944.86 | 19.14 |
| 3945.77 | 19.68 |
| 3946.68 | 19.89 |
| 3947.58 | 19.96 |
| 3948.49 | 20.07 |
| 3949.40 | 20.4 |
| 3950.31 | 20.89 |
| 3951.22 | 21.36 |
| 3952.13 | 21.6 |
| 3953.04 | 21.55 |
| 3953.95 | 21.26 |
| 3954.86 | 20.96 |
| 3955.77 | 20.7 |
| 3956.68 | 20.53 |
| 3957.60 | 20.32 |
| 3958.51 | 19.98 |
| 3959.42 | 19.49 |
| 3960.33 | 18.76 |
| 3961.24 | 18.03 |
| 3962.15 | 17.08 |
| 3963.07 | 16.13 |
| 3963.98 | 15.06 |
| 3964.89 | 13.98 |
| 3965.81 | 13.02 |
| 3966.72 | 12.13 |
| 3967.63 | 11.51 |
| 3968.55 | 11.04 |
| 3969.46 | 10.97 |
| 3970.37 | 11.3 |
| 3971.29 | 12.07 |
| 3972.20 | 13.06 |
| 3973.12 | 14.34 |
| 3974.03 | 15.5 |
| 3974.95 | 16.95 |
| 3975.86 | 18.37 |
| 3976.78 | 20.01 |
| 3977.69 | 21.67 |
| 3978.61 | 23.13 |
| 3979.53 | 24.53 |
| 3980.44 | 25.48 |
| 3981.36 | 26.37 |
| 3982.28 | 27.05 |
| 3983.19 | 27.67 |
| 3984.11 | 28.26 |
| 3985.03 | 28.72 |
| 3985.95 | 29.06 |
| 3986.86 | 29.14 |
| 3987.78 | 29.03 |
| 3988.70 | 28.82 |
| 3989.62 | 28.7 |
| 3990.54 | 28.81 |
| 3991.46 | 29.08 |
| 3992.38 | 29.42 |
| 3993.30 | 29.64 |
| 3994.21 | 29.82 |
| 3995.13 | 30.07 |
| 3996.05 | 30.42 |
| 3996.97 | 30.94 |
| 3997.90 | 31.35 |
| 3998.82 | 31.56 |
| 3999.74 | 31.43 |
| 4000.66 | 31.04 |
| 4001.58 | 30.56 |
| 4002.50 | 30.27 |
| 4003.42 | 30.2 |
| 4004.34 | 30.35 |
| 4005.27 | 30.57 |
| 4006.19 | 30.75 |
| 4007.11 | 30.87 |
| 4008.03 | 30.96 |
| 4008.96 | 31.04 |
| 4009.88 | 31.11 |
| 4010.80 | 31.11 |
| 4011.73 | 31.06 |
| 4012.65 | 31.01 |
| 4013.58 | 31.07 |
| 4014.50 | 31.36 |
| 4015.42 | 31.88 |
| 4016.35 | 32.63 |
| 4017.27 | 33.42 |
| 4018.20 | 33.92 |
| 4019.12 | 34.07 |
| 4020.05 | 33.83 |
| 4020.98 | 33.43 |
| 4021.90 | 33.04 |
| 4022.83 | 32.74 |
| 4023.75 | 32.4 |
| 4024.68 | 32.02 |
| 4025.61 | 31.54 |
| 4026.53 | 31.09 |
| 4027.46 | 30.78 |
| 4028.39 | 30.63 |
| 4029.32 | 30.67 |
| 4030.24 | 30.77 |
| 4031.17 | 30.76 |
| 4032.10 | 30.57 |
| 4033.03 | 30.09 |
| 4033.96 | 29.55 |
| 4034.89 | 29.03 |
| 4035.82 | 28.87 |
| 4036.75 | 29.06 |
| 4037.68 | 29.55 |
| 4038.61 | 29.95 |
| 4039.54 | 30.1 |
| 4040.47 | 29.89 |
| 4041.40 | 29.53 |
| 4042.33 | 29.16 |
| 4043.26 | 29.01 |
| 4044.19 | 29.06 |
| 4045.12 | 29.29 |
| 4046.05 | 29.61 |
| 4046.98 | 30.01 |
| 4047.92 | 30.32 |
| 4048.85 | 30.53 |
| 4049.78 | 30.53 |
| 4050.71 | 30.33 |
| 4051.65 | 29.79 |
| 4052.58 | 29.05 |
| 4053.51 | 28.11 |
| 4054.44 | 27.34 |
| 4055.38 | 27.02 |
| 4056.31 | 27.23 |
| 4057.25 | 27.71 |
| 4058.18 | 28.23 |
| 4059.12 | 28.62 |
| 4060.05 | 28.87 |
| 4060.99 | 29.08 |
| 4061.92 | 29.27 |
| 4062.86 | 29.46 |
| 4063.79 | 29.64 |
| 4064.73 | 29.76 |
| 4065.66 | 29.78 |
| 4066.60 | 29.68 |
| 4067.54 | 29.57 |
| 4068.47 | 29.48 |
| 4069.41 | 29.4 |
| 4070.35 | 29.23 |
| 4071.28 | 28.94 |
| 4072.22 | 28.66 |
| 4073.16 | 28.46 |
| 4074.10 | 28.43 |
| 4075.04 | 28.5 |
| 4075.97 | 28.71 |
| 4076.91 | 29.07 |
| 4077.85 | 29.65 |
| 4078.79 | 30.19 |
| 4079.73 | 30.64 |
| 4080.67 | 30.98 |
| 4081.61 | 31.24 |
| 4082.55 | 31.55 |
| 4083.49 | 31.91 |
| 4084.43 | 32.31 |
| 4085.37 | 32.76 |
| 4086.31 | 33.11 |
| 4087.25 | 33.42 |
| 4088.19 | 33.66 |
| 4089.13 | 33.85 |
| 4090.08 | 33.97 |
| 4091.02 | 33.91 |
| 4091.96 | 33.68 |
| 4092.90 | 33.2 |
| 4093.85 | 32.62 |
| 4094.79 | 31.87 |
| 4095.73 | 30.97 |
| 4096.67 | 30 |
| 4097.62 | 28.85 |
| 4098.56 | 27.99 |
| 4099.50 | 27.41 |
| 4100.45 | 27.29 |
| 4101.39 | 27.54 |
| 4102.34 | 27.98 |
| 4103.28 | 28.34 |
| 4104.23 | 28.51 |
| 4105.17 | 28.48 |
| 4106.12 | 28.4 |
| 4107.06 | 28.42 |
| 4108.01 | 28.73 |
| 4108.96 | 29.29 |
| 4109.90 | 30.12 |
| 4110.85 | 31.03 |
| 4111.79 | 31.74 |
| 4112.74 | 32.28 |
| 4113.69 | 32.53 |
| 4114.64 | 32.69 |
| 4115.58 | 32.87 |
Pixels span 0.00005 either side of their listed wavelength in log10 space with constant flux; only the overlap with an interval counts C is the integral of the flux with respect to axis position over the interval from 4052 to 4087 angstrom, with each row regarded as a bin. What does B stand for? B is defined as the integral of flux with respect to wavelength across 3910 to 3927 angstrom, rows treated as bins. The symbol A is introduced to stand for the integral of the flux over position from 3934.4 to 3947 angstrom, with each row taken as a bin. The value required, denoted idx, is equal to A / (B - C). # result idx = -0.3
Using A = 192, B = 352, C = 1034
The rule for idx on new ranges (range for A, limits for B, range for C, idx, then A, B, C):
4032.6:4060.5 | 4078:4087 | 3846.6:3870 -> -9.1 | 814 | 284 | 374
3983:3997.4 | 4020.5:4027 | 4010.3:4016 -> 13.2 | 421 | 210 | 178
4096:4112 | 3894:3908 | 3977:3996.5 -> -1.8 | 461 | 285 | 541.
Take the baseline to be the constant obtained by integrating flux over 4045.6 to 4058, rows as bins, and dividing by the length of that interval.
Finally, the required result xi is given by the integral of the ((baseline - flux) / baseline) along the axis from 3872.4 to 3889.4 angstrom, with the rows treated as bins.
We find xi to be 8 angstrom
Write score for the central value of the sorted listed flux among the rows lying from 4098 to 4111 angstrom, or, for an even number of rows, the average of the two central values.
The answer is 28.4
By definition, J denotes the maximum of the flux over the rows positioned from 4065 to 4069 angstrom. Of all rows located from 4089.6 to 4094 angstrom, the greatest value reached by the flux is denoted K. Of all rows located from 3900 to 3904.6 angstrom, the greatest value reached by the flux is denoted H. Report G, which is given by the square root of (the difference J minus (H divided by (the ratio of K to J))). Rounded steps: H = 20.07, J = 29.78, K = 33.97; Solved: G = 3.5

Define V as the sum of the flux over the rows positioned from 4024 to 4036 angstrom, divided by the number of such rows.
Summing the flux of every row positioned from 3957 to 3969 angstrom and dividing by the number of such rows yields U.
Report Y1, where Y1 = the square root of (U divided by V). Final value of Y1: 0.7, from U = 16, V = 30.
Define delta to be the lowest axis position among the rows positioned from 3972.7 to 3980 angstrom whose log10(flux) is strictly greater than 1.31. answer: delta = 3977.69 angstrom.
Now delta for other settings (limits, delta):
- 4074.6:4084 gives 4075.04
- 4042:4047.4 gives 4042.33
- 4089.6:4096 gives 4090.08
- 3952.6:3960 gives 3953.04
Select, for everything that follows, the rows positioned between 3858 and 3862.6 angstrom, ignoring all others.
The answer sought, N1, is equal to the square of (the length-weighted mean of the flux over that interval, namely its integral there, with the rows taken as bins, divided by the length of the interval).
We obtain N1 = 228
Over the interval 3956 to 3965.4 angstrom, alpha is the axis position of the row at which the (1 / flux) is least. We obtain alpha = 3956.68 angstrom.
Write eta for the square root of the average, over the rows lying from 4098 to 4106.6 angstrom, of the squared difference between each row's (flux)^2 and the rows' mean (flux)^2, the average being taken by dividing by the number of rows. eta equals 25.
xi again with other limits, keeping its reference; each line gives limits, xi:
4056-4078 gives 0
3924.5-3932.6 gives 4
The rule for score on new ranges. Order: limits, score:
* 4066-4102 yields 30.1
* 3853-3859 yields 14.6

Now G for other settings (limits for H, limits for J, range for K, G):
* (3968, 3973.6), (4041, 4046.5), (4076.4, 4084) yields 4.0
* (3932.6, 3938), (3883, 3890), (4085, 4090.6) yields 3.4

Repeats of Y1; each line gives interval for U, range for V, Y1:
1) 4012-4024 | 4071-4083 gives 1.1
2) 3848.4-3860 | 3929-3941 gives 1.1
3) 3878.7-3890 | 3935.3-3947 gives 1.0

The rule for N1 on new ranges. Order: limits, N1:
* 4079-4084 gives 974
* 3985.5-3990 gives 839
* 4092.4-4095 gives 1064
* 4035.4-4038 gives 849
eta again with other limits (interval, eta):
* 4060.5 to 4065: 14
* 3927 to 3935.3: 17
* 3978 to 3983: 69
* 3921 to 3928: 86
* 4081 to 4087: 42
